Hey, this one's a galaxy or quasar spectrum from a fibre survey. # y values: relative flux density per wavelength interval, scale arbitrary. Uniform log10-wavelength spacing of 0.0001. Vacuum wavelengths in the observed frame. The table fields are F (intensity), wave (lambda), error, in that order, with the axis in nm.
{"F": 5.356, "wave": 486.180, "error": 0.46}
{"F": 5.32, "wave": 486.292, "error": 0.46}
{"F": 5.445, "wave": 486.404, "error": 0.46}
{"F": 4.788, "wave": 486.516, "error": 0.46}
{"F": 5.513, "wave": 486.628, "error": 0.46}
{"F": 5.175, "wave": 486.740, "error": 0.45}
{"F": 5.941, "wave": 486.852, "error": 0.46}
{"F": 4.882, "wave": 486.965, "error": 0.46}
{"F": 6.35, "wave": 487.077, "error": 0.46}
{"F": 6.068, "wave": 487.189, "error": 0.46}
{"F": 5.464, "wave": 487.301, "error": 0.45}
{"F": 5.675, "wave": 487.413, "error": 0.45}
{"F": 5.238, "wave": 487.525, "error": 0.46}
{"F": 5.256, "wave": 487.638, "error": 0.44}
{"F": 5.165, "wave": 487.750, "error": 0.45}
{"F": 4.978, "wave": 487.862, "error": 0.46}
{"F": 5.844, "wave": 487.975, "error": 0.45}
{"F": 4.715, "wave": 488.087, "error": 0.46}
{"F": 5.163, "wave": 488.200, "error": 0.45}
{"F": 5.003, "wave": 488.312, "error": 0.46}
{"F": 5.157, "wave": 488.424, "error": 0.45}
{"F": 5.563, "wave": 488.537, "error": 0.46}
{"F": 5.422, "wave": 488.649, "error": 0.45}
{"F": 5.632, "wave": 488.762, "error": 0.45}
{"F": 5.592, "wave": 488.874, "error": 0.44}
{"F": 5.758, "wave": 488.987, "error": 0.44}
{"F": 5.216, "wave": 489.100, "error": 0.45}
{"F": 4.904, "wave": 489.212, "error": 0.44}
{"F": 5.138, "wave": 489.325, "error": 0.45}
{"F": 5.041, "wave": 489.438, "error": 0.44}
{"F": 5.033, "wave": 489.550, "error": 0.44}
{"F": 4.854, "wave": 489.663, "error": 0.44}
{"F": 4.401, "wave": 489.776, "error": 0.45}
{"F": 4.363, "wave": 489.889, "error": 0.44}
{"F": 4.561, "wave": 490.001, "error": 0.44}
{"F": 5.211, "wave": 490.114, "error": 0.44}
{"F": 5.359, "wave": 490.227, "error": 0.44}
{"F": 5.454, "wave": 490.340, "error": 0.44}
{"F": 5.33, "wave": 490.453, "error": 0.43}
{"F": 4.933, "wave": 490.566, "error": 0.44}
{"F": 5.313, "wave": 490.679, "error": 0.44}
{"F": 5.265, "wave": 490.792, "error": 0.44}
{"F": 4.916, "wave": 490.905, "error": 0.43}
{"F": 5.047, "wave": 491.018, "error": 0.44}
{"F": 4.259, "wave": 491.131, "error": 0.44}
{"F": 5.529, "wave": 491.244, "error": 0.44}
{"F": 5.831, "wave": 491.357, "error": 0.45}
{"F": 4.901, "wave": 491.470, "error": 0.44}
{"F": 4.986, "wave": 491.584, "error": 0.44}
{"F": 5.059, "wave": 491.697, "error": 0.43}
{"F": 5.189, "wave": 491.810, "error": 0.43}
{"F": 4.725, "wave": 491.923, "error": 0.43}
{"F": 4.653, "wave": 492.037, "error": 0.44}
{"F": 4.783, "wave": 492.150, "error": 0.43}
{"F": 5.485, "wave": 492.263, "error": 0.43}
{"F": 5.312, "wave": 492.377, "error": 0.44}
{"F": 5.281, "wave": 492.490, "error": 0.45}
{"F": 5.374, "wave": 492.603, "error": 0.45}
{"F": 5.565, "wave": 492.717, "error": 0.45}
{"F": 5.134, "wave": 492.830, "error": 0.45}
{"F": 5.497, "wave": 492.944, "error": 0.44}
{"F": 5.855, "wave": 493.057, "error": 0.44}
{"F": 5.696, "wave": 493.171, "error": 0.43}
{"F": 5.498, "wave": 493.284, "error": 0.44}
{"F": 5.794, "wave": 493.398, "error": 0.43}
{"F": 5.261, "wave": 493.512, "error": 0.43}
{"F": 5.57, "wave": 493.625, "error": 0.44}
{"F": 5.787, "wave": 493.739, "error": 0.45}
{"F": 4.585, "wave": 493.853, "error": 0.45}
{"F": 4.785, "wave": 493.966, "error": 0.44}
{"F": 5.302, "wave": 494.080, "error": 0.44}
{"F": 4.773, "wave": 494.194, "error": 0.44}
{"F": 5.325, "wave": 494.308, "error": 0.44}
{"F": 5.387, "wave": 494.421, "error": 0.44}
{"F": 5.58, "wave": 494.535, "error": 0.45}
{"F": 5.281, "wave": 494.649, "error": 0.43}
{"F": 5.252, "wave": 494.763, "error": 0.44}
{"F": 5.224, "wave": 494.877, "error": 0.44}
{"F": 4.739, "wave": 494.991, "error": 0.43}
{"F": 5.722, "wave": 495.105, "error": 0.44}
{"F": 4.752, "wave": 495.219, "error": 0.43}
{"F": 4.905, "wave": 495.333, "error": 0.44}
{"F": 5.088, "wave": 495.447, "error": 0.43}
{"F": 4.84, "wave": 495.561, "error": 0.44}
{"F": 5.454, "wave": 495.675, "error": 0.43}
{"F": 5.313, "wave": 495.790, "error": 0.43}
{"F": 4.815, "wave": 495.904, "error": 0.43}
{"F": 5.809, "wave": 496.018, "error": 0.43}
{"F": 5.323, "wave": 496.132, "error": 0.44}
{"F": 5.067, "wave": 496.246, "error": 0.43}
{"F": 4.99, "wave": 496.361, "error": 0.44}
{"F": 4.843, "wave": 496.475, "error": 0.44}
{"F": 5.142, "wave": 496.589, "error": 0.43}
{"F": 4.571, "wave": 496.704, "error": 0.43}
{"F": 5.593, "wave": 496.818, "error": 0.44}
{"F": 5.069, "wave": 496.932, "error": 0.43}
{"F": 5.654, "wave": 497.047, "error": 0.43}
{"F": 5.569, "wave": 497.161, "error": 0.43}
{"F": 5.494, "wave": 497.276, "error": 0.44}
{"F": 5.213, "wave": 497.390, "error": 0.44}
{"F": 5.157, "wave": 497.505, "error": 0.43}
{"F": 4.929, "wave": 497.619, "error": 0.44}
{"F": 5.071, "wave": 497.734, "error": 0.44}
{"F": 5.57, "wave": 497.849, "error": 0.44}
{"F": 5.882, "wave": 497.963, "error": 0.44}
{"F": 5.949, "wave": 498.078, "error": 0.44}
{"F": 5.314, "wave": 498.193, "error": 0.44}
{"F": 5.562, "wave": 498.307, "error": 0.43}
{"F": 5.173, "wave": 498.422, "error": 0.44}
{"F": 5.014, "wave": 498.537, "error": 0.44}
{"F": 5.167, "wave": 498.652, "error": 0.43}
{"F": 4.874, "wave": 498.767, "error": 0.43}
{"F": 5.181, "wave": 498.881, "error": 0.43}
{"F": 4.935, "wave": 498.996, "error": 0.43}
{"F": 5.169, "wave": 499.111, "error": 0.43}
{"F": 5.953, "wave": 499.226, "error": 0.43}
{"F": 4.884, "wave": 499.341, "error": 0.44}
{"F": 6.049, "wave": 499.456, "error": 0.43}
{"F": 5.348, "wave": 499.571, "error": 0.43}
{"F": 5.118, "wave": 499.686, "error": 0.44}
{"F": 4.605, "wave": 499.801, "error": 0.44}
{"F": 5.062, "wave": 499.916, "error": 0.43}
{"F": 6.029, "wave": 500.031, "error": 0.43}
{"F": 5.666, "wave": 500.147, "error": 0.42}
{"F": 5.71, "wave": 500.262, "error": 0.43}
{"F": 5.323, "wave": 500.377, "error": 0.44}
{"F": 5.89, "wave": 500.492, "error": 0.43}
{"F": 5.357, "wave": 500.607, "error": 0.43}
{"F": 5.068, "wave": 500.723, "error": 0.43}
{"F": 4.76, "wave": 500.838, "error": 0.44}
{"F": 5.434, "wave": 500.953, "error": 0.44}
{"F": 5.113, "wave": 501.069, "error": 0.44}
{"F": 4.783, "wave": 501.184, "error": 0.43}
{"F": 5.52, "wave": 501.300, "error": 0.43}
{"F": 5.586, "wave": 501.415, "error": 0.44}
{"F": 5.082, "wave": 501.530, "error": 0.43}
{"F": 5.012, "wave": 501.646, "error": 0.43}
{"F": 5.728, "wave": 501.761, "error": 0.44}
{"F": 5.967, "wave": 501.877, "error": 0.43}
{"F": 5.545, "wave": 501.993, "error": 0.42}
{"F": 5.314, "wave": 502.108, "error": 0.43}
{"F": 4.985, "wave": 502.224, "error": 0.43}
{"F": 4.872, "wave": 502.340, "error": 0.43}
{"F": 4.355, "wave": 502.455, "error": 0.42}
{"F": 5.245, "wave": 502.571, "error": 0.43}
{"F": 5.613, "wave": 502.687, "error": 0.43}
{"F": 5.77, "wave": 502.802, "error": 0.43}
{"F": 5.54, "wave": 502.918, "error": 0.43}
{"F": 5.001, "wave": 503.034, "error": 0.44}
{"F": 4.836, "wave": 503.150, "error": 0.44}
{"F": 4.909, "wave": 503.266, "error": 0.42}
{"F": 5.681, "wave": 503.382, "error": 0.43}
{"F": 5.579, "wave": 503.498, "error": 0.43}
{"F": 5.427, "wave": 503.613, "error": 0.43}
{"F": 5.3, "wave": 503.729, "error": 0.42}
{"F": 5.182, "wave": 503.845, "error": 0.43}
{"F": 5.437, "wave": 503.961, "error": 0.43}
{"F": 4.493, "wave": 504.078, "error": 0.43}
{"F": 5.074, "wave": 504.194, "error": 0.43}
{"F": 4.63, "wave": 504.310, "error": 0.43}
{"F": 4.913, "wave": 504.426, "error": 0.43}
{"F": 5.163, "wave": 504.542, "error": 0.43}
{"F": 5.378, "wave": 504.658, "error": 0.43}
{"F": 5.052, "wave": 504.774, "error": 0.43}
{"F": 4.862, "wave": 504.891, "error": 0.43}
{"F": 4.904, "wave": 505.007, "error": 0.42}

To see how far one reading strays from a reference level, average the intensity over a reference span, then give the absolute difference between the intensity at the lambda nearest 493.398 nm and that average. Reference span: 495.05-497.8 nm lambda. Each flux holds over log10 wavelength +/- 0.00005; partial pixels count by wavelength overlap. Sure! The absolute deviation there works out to 0.61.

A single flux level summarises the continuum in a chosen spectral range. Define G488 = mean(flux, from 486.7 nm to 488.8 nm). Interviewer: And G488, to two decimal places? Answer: 5.40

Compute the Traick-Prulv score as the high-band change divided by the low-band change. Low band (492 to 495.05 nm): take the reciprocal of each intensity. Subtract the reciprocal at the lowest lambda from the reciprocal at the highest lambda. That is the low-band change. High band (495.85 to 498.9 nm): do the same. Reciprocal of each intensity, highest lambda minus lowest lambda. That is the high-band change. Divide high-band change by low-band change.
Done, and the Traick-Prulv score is 3.8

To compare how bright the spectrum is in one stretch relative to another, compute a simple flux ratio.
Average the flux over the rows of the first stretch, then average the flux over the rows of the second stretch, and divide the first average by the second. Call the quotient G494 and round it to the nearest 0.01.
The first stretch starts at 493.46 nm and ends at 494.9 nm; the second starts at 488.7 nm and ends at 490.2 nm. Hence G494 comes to 1.04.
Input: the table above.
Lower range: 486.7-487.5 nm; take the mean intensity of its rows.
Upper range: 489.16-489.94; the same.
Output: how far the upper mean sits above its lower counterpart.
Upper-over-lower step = -0.83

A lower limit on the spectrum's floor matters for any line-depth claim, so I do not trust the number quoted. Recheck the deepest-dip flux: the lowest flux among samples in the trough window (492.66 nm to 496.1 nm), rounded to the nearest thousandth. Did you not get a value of 4.585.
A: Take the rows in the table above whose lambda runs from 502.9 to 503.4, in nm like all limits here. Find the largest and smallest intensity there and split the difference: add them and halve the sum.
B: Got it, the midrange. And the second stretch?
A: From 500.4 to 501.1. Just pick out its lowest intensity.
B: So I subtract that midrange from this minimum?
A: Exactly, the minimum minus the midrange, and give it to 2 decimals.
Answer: -0.50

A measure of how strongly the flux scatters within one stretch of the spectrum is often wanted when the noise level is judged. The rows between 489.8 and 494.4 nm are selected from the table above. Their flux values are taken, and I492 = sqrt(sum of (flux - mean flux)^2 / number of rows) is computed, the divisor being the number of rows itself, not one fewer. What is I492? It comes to 0.40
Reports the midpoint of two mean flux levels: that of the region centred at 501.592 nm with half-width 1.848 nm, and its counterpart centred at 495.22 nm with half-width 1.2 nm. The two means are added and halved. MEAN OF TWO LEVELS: 5.24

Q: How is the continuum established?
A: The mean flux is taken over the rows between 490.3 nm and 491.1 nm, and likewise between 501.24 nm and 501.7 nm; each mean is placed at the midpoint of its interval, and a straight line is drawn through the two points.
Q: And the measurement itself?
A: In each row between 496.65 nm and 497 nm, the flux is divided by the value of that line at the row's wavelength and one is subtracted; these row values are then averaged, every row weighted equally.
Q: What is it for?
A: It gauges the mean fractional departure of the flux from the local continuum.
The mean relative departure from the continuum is -0.03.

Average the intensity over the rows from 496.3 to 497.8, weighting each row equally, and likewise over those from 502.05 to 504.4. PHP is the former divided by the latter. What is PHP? 1.00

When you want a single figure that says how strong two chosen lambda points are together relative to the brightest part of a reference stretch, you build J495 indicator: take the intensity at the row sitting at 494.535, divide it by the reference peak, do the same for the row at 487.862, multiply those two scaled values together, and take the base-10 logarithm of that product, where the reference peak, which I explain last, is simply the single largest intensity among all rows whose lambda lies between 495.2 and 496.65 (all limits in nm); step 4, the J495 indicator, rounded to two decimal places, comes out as -0.08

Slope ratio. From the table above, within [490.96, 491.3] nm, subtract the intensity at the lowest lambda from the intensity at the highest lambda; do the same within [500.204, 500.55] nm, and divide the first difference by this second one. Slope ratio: 2.7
